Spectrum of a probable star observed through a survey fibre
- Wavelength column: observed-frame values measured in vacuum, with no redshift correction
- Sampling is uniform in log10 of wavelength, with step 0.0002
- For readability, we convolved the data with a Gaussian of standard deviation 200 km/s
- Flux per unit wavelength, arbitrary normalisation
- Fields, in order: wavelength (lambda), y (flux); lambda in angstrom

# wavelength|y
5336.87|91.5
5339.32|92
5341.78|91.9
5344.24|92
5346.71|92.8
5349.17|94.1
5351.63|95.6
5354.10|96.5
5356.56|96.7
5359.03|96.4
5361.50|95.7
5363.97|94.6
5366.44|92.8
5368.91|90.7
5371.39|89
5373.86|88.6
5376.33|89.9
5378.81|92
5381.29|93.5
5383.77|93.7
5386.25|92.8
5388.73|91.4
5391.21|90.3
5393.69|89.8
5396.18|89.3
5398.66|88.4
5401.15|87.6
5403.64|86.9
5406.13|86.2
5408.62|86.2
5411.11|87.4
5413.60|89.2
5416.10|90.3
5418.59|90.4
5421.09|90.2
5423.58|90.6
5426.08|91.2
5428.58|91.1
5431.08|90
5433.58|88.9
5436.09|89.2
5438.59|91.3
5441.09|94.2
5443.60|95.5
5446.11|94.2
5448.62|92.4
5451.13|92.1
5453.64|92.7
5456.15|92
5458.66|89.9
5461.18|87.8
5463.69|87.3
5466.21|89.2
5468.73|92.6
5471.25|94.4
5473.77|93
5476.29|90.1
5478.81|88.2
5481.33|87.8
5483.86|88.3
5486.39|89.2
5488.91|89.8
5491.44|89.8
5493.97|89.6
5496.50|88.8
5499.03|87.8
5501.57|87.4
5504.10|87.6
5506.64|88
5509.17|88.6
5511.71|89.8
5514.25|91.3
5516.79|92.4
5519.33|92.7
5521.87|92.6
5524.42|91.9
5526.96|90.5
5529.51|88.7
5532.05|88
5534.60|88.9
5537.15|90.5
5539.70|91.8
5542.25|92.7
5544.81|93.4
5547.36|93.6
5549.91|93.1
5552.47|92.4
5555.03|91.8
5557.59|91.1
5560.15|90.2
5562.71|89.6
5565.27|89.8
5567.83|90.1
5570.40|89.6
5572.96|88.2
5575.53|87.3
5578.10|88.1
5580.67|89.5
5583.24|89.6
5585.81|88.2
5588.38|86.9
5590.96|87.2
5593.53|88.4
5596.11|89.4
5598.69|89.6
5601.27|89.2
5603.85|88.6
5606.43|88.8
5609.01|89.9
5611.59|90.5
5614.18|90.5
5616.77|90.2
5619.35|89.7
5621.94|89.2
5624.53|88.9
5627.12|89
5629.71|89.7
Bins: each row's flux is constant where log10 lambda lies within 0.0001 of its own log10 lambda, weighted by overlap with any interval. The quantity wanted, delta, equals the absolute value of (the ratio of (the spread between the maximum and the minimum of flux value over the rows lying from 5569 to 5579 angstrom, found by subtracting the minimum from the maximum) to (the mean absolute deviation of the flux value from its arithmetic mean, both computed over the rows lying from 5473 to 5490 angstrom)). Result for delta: 1.8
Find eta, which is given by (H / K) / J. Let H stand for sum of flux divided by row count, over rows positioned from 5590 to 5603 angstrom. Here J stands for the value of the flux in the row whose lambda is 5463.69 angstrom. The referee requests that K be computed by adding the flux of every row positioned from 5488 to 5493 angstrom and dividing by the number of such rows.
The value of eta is 0.0113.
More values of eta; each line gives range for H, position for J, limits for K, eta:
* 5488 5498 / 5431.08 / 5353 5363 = 0.0103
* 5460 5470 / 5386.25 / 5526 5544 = 0.0107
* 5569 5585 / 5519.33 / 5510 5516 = 0.0106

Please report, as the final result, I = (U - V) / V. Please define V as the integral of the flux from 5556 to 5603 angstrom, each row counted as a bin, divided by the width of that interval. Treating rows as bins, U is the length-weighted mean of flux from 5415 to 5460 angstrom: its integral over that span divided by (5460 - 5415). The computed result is 0.03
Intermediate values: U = 91.5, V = 89.0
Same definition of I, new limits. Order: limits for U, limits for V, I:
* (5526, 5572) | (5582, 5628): 0.02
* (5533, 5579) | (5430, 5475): -0.01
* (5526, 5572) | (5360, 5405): 0.00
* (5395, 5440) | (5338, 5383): -0.04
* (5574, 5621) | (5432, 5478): -0.03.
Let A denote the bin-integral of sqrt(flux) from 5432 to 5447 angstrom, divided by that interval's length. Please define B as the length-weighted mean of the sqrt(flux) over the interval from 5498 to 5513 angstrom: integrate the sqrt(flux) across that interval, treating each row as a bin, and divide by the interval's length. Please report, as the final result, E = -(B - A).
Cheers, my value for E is 0.2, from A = 9.60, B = 9.39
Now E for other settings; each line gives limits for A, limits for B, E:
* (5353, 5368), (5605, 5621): 0.3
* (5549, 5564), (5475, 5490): 0.1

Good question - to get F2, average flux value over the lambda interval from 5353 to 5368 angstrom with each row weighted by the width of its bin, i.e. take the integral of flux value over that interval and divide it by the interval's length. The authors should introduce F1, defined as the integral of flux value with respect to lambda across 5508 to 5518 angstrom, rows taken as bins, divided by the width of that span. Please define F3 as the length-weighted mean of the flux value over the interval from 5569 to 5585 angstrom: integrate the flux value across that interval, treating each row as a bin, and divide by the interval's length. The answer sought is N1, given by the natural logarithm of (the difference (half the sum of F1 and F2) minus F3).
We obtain 1.4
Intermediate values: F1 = 90.5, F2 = 95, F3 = 88.7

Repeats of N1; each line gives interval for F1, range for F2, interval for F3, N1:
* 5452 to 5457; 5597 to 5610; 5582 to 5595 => 1.0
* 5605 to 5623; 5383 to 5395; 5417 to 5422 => -1.0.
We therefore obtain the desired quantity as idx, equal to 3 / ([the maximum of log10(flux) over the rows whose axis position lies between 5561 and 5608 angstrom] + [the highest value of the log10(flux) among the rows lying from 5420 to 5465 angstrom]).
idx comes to 0.762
